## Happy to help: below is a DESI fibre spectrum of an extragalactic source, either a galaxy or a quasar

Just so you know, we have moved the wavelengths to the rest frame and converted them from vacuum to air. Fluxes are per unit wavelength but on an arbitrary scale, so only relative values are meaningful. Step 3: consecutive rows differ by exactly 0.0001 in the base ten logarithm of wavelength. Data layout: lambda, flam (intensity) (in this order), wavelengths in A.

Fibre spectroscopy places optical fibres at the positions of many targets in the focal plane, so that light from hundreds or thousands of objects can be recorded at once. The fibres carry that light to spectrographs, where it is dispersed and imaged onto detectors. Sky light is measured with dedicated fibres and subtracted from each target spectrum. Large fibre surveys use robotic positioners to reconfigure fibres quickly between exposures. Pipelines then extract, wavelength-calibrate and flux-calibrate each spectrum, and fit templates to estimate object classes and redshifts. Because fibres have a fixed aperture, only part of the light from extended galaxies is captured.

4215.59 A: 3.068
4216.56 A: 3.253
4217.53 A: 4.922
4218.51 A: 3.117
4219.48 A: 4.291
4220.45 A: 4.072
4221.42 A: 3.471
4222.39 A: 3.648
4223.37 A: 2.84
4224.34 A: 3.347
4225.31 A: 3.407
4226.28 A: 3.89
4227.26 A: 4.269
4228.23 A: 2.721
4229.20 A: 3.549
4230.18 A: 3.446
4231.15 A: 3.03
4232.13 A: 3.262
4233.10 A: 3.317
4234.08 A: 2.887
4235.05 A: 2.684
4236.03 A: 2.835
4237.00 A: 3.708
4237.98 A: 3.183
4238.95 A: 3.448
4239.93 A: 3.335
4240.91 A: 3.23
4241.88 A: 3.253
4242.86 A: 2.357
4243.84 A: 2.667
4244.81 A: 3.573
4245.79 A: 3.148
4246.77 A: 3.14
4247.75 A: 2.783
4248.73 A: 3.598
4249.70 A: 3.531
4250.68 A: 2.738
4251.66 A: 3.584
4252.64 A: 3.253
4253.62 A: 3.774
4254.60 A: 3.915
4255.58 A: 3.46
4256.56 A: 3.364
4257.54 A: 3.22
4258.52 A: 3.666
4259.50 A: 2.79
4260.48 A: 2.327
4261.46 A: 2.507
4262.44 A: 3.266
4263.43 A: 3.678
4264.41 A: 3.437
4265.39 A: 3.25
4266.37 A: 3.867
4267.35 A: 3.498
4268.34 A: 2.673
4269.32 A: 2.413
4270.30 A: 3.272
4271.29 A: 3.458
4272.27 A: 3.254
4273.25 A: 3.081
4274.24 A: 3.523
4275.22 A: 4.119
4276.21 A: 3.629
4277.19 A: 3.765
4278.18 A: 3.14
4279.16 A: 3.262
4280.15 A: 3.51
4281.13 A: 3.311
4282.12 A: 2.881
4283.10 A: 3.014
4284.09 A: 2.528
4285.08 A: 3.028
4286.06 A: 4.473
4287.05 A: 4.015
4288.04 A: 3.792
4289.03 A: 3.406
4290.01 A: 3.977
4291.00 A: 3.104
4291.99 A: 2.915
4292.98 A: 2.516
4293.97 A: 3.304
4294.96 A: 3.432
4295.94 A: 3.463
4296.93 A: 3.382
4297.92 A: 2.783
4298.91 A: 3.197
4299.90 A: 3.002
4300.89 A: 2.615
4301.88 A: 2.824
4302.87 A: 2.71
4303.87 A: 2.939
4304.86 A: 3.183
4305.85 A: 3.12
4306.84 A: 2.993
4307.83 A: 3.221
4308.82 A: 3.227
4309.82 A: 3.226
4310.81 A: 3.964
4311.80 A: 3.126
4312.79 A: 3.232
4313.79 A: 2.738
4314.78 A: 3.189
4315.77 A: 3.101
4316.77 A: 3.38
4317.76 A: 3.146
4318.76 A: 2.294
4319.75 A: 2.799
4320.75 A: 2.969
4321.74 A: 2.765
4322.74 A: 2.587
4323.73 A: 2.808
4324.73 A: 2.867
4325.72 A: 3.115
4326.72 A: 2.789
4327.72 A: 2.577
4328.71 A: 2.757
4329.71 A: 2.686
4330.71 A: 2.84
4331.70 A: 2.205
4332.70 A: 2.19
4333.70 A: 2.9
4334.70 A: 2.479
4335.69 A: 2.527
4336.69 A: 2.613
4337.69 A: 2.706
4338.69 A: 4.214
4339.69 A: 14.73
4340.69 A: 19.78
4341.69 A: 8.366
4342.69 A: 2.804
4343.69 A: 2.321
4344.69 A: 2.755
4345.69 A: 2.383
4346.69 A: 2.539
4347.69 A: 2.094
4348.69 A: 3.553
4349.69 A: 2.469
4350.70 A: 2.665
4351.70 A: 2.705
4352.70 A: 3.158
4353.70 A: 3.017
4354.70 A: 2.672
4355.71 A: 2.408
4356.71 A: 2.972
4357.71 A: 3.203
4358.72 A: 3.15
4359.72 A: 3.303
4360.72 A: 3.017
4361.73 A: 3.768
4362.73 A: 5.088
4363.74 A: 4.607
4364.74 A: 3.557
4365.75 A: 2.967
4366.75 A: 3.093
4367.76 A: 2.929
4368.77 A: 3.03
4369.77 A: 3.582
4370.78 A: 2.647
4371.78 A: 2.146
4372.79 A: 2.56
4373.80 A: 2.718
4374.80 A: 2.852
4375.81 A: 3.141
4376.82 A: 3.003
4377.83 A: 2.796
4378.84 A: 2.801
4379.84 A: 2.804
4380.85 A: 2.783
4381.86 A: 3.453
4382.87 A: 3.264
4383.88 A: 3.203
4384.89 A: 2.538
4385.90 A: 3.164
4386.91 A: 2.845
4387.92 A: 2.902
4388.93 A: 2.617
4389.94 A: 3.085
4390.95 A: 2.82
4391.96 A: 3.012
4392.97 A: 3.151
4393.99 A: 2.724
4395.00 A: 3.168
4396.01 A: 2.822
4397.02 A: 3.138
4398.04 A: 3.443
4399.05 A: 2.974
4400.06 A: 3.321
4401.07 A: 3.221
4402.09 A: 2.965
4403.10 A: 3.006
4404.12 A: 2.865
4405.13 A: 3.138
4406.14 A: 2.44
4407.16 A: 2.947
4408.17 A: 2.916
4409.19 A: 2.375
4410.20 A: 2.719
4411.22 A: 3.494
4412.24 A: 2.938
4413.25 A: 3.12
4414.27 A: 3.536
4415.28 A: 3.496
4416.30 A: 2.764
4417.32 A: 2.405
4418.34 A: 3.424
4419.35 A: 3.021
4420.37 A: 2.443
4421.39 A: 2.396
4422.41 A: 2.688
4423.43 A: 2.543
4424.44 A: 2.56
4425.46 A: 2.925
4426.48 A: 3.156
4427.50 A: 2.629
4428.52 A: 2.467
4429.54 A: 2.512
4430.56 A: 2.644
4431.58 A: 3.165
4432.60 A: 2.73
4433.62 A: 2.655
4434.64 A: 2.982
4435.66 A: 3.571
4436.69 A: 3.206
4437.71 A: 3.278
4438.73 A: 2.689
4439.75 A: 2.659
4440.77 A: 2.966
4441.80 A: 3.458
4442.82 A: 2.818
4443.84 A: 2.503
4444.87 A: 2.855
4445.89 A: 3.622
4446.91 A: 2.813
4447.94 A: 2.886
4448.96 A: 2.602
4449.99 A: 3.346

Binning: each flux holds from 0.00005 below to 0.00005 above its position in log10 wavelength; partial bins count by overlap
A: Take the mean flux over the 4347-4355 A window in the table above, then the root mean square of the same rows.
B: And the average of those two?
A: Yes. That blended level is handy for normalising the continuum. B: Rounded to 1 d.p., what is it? 2.8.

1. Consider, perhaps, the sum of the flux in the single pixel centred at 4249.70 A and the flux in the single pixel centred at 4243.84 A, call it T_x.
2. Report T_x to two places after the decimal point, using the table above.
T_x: 6.20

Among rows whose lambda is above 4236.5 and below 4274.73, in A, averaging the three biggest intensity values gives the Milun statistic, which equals 3.85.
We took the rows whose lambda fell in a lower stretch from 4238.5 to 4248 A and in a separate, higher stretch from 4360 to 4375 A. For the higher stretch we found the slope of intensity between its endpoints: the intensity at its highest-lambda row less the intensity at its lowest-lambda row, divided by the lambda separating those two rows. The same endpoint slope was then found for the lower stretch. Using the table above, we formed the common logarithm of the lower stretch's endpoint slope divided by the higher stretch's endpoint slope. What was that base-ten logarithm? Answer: 0.8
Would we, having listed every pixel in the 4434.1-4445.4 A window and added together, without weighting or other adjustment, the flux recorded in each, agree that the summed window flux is 33.0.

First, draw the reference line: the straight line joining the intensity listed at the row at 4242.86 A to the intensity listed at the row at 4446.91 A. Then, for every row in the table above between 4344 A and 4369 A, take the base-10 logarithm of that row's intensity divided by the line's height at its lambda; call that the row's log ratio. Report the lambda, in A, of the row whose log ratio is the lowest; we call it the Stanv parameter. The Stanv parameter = 4347.69 A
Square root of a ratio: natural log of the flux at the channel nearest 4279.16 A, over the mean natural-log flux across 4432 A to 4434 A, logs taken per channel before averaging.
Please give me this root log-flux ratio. 1.09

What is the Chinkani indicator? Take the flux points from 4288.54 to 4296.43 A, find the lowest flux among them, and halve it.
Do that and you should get 1.26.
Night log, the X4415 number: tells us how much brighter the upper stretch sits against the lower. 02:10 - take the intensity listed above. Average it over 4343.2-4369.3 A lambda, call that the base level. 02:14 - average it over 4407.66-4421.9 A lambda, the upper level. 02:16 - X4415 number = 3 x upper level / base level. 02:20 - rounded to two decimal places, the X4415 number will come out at 2.88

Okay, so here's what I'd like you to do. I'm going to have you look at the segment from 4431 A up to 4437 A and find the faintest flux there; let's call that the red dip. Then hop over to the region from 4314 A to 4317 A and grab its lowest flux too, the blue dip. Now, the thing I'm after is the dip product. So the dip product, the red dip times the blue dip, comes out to 8.2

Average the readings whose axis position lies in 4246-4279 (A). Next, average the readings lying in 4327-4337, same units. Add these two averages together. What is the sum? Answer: 5.88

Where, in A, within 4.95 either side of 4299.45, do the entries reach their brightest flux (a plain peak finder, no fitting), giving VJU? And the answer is 4295.94 A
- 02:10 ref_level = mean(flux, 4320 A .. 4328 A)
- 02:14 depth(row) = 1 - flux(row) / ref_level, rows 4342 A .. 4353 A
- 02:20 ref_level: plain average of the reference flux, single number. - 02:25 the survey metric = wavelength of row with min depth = 4348.69 A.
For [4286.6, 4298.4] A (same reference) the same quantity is 4287.05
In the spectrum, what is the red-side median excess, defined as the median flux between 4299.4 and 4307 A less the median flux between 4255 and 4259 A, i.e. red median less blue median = -0.45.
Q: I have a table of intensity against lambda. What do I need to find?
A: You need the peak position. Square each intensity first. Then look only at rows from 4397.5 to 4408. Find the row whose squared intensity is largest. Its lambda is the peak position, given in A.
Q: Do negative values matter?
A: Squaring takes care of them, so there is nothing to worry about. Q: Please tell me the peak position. 4398.04 A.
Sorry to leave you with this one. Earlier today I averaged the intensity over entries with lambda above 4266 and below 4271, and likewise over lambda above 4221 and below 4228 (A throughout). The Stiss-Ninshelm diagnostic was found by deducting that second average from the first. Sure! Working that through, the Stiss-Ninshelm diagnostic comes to -0.4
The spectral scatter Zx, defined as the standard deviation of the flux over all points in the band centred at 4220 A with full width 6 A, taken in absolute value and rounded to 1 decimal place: 0.6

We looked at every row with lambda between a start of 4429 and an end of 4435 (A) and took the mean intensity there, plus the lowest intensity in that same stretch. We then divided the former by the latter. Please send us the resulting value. 1.11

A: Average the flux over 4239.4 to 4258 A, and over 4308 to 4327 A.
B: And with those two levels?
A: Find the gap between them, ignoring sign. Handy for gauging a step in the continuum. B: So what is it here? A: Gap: 0.2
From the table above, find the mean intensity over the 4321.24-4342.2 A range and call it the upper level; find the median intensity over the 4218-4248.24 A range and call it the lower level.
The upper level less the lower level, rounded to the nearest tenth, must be 1.1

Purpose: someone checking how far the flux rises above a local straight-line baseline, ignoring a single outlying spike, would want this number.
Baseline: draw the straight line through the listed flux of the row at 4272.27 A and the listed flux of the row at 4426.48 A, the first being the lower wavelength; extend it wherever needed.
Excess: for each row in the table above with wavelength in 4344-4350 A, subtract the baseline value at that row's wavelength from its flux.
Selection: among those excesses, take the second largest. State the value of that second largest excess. -0.45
